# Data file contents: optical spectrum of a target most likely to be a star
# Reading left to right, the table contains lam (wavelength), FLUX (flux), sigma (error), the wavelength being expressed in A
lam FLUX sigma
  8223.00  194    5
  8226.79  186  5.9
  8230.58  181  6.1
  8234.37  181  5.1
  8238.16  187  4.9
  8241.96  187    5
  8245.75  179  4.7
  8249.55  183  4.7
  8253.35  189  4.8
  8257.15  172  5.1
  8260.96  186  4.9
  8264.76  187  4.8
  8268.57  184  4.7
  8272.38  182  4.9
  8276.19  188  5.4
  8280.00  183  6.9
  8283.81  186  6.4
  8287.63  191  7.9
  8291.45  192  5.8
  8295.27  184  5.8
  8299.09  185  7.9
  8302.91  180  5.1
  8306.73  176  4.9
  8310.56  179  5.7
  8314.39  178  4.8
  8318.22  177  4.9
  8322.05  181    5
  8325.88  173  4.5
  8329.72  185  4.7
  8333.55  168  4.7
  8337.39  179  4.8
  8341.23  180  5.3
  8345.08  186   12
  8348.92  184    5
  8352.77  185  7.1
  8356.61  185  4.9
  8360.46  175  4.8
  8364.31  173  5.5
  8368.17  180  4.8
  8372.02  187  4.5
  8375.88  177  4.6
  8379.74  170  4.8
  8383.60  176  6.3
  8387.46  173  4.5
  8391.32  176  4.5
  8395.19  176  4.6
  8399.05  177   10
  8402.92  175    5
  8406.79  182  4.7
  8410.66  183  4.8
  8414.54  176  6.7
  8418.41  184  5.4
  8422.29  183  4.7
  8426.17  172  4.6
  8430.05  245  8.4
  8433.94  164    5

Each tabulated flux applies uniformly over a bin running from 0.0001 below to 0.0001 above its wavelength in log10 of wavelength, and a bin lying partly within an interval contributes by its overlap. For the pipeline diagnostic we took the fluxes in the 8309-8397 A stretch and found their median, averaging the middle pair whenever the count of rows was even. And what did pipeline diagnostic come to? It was 178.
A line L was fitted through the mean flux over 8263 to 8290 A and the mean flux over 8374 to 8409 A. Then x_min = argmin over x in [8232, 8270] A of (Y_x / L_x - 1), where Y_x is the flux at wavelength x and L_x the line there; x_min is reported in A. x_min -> 8257.15 A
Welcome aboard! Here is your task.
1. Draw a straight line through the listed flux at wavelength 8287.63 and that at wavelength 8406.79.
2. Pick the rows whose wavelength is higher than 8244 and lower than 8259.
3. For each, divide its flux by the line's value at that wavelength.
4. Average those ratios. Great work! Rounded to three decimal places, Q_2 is 0.933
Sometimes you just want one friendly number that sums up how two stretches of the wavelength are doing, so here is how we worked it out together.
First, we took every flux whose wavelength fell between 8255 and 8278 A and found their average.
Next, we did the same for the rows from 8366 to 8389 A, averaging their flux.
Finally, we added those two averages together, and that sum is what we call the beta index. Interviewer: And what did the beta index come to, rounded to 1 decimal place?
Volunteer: 360.3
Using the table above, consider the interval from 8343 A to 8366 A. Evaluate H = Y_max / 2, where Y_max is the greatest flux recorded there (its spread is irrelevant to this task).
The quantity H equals 93.0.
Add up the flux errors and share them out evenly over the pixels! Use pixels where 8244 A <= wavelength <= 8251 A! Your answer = 4.70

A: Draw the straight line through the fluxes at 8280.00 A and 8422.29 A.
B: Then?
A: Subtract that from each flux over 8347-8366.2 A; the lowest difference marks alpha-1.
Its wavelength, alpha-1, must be 8364.31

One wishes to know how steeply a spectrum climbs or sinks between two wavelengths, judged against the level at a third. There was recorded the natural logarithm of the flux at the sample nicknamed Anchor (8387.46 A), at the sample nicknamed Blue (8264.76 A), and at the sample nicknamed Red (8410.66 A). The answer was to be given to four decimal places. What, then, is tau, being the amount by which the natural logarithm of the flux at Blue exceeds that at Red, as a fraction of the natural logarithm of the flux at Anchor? 0.0042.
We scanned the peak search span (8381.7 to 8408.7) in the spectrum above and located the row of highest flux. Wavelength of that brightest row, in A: 8406.79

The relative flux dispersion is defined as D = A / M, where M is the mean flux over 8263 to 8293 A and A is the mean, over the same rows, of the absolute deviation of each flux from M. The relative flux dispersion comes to 0.015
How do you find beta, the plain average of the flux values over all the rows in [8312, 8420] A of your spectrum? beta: 179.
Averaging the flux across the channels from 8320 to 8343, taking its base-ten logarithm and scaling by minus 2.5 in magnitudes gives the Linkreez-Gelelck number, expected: -5.62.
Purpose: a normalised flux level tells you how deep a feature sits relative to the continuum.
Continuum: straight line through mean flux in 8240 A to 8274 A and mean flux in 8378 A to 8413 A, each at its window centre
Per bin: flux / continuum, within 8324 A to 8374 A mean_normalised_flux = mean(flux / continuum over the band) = 1.01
